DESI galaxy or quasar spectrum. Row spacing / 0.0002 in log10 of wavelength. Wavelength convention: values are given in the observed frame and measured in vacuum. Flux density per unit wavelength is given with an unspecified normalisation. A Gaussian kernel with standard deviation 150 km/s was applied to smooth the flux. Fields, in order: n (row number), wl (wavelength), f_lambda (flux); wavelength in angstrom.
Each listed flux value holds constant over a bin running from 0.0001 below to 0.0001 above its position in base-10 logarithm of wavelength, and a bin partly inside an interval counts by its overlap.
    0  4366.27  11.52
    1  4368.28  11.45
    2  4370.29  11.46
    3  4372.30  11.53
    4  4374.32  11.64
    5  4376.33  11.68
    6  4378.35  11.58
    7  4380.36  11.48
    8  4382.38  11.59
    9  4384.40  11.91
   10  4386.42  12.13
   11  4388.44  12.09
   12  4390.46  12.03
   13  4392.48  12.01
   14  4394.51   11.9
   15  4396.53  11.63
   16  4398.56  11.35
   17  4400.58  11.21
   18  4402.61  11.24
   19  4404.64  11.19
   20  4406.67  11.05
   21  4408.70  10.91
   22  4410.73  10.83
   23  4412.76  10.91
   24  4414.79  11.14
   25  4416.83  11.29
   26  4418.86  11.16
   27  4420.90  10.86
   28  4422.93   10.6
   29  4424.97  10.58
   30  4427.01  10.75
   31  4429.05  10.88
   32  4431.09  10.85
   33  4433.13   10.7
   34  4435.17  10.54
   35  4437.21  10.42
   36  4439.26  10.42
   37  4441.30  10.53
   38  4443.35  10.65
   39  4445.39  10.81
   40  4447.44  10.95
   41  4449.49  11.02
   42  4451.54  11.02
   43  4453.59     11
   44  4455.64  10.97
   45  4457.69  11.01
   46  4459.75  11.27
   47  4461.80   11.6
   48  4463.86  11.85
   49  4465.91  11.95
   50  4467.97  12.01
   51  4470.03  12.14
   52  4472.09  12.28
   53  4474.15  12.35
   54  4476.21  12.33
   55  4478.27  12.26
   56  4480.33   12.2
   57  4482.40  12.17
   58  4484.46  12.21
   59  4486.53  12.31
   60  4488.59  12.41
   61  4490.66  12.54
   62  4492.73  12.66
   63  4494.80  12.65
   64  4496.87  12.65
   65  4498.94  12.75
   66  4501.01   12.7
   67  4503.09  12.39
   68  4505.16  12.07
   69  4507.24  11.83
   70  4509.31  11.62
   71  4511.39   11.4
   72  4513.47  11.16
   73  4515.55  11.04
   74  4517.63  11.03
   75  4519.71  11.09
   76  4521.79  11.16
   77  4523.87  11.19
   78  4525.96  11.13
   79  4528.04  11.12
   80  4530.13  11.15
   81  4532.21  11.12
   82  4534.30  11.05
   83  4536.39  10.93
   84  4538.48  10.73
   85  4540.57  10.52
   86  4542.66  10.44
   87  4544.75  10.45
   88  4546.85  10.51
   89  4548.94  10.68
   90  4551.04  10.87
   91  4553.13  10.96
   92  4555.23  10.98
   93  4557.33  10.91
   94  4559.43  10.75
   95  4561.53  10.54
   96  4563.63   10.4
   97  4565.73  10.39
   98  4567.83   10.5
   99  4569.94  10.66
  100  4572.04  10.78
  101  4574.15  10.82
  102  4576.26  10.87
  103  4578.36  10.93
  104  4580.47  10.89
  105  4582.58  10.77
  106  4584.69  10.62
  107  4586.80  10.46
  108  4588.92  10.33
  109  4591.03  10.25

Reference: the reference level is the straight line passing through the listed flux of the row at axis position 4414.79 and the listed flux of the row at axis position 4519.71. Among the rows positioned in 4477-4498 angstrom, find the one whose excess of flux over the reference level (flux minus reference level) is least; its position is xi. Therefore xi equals 4482.40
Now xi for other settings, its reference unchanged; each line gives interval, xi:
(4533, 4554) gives 4542.66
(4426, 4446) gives 4437.21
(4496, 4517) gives 4515.55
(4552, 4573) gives 4565.73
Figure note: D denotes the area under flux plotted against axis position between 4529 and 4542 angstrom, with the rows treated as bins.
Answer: 142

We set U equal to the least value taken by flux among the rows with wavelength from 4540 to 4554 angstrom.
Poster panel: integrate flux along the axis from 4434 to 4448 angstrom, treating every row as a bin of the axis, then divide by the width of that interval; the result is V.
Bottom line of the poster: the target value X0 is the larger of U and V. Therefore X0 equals 10.6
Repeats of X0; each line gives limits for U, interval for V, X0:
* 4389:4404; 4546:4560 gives 11.2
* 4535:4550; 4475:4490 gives 12.3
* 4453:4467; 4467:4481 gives 12.2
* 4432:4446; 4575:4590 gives 10.7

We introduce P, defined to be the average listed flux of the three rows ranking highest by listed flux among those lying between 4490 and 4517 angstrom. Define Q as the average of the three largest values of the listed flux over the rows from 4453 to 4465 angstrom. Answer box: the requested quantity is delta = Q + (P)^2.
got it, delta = 173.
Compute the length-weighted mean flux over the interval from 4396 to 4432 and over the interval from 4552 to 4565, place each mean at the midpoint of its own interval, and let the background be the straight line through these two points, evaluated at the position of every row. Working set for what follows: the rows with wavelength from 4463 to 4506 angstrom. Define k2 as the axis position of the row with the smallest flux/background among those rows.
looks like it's 4463.86 angstrom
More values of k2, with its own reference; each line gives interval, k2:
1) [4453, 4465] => 4455.64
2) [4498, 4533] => 4517.63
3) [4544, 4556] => 4544.75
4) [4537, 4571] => 4565.73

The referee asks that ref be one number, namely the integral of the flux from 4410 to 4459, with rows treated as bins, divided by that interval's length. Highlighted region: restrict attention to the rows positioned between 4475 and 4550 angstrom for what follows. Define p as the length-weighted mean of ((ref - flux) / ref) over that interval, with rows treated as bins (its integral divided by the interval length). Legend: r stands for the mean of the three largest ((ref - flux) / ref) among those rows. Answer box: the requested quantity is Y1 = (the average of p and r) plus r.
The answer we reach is 0.01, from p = -0.071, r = 0.03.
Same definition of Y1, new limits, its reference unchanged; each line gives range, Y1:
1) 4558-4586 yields 0.06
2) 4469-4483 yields -0.25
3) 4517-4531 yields -0.05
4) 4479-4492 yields -0.26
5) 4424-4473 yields 0.04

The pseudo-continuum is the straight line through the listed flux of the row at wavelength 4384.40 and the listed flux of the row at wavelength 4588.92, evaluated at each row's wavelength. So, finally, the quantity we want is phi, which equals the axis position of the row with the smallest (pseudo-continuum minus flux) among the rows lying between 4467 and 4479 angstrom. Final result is 4474.15 angstrom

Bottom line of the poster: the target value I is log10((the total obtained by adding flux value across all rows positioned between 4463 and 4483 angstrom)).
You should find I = 2.08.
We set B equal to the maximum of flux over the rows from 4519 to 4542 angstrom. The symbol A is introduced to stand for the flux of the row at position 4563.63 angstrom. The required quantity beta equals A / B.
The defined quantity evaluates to 0.93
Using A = 10.4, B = 11.19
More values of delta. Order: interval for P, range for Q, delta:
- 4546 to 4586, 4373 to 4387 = 132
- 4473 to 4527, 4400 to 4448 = 173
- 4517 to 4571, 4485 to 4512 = 137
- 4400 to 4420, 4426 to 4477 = 139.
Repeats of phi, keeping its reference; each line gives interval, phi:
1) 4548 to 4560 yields 4555.23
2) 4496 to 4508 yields 4498.94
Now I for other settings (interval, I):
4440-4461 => 2.04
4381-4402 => 2.07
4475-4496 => 2.09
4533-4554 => 2.03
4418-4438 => 2.03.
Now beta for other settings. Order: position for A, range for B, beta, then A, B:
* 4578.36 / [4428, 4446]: 1.00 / 10.93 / 10.88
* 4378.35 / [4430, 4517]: 0.91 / 11.58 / 12.75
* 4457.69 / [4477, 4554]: 0.86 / 11.01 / 12.75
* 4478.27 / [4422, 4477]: 0.99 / 12.26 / 12.35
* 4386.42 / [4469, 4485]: 0.98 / 12.13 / 12.35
